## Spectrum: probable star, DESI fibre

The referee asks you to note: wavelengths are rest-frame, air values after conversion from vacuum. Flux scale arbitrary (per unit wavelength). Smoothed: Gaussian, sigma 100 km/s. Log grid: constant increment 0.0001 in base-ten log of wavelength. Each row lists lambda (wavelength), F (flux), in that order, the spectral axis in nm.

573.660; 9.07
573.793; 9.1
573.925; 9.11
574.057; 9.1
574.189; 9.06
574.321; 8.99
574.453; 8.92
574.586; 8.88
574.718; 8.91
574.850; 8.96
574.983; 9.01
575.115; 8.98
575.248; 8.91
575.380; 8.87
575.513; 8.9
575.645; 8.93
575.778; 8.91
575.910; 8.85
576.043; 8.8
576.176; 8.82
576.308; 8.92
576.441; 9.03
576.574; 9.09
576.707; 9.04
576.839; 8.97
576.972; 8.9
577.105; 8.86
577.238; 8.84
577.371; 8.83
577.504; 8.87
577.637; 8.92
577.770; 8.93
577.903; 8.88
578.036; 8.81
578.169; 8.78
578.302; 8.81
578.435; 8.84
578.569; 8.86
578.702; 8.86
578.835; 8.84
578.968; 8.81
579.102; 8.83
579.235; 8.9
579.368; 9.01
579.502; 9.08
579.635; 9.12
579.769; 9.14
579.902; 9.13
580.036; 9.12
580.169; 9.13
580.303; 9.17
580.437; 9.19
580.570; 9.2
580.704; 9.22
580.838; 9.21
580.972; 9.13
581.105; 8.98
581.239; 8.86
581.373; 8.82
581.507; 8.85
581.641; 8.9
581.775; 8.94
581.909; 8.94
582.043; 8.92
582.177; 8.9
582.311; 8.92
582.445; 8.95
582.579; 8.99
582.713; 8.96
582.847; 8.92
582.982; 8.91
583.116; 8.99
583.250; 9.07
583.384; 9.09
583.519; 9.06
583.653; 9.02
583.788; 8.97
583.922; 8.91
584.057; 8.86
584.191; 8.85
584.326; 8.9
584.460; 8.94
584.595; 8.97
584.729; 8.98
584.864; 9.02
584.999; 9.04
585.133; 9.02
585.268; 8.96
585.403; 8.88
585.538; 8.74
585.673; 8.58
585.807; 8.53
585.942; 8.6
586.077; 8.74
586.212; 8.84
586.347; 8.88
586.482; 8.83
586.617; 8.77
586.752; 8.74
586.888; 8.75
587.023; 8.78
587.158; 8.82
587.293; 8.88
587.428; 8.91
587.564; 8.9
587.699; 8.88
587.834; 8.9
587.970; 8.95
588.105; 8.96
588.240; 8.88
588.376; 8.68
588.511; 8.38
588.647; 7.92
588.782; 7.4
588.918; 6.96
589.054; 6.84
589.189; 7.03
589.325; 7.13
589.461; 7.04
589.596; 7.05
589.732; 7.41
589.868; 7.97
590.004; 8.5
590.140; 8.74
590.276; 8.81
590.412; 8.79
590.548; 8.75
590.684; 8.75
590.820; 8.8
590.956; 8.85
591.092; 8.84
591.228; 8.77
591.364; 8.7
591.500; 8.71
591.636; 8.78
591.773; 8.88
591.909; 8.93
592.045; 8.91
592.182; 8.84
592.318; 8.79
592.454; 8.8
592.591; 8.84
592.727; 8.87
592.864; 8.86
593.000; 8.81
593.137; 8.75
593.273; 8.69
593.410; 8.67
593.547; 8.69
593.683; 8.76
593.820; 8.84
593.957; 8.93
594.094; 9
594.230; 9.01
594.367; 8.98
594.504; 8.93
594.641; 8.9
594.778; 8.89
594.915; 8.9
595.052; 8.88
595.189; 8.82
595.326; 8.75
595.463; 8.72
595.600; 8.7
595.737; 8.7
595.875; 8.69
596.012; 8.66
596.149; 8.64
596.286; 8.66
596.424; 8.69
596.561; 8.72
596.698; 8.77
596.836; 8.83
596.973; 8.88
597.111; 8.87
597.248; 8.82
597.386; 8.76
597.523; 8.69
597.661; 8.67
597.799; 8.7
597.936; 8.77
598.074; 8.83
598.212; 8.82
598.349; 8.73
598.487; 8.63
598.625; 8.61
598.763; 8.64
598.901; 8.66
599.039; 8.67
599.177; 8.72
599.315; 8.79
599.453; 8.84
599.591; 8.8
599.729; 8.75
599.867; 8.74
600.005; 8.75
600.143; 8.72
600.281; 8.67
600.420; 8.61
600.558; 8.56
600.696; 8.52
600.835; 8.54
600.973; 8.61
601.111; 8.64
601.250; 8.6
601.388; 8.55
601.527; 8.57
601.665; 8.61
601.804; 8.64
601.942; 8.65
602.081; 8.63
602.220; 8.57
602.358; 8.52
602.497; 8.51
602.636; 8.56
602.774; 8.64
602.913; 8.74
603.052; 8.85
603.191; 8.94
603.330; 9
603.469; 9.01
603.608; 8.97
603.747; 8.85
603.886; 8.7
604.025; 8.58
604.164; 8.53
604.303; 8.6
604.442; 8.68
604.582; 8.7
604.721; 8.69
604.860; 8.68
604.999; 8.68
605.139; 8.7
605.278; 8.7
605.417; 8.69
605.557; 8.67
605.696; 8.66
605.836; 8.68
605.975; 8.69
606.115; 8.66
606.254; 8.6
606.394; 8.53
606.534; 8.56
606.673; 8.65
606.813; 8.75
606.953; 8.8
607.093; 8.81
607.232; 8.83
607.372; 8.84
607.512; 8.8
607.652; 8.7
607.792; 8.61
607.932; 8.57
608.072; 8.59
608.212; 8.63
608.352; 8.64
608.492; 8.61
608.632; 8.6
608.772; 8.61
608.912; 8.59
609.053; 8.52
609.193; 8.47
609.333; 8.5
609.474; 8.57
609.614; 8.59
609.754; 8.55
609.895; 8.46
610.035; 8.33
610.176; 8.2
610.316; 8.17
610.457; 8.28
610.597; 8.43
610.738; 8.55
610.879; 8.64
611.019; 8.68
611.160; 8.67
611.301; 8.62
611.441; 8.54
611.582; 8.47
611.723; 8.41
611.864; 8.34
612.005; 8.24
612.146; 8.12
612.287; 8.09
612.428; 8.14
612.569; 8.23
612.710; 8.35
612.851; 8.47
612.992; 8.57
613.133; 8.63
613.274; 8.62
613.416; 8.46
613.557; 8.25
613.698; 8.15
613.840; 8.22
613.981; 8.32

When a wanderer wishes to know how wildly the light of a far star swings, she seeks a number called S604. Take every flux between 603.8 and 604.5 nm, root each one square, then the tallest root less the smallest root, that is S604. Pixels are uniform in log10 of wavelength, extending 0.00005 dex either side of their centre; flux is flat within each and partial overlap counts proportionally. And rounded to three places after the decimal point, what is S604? 0.029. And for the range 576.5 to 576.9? 0.020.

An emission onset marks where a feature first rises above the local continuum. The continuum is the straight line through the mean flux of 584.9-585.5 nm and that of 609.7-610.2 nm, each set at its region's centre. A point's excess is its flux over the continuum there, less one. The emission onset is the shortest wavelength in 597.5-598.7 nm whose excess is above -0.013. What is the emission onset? 597.523 nm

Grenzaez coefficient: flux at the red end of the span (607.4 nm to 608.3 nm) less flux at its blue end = -0.17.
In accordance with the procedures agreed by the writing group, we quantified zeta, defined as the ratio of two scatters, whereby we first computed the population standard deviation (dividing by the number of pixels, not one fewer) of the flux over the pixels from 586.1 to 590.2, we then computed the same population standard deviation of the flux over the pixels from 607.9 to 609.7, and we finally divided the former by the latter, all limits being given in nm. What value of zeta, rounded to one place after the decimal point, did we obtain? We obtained 15.6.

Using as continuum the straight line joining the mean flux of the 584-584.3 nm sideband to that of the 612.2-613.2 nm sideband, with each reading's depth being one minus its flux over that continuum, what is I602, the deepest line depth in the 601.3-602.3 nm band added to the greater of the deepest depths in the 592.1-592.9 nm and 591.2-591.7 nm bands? 0.00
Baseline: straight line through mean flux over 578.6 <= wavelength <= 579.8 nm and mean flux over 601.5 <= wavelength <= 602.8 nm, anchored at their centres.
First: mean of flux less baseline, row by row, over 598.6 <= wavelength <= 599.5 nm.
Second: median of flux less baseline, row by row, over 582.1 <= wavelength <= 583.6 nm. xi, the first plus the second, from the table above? 0.13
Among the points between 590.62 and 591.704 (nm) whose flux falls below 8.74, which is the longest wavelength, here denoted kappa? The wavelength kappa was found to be 591.500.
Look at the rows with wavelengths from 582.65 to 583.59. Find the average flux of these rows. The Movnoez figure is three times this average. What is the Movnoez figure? 27.0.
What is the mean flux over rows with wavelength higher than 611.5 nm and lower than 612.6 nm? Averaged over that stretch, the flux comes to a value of 8.25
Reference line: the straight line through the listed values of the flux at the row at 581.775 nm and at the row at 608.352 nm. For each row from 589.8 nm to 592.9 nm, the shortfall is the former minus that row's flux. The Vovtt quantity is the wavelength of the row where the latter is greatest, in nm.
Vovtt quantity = 589.868 nm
